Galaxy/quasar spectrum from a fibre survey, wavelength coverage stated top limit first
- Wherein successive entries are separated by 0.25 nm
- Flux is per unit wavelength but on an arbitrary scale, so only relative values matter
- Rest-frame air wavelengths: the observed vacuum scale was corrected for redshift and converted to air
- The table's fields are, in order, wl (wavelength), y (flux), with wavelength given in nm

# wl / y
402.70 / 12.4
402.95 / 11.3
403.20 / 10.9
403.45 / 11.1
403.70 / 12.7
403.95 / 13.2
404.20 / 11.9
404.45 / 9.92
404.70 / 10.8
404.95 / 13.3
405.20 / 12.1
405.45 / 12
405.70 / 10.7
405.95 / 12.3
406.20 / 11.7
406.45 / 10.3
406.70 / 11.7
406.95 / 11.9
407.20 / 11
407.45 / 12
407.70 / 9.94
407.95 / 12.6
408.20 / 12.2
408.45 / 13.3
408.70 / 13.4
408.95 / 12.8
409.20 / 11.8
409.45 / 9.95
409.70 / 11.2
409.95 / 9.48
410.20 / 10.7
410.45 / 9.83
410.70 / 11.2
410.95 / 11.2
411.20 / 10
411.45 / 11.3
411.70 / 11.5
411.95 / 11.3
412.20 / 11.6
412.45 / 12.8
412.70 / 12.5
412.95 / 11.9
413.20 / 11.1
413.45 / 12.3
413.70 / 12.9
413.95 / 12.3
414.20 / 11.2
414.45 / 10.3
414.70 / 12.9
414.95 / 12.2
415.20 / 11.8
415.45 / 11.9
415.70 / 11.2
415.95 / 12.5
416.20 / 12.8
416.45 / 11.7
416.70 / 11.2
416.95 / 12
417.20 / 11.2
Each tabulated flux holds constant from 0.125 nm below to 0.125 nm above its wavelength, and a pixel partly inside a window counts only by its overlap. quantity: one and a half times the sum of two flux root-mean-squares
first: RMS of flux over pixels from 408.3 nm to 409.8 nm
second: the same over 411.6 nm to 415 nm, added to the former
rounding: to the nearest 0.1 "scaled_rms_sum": 36.1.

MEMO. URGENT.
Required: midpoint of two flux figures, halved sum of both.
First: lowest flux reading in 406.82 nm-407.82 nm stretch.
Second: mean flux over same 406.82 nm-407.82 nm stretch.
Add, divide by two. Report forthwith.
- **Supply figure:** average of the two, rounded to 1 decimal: 10.6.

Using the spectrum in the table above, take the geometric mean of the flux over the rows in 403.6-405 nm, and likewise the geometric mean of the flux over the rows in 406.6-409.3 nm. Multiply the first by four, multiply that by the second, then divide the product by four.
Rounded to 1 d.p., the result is 143.0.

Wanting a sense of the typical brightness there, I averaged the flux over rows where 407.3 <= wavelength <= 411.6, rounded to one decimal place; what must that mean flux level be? 11.3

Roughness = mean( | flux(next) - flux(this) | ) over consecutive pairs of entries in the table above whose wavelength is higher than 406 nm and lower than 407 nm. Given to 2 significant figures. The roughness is 1.0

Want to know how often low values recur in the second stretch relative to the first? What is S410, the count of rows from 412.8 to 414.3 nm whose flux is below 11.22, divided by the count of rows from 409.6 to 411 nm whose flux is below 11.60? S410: 0.33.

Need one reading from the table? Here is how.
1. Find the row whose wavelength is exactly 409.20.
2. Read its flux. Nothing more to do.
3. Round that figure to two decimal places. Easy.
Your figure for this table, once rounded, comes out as 11.80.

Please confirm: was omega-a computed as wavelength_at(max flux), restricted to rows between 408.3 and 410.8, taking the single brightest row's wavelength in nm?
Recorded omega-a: 408.70 nm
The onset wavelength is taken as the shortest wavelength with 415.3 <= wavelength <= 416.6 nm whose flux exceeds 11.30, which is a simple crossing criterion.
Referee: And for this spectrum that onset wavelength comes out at 415.45 nm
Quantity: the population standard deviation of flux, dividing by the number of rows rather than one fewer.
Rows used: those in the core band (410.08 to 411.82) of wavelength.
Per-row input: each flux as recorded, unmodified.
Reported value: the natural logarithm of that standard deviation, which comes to -0.49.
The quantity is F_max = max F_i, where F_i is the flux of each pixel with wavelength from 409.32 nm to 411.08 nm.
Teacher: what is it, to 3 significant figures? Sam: 11.2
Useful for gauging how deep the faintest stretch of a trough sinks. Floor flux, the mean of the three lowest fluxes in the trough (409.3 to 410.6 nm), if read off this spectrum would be 9.8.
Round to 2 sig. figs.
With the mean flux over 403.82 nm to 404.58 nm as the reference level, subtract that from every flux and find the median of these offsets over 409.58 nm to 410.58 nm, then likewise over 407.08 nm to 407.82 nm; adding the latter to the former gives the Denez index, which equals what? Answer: -2.1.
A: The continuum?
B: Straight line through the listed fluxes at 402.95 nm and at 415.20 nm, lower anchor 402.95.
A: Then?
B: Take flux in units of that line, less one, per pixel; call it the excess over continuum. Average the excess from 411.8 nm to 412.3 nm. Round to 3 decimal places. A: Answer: -0.019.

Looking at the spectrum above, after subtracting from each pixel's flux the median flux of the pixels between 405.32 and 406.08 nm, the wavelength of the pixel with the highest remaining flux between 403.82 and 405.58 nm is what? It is 404.95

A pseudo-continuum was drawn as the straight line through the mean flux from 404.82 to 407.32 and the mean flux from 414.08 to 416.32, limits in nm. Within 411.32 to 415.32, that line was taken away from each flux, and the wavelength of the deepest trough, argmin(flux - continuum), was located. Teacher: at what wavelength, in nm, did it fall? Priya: 414.45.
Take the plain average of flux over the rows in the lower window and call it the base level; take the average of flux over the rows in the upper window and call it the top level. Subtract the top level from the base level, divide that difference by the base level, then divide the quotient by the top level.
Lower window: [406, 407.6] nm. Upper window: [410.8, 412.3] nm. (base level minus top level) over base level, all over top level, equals 0.002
